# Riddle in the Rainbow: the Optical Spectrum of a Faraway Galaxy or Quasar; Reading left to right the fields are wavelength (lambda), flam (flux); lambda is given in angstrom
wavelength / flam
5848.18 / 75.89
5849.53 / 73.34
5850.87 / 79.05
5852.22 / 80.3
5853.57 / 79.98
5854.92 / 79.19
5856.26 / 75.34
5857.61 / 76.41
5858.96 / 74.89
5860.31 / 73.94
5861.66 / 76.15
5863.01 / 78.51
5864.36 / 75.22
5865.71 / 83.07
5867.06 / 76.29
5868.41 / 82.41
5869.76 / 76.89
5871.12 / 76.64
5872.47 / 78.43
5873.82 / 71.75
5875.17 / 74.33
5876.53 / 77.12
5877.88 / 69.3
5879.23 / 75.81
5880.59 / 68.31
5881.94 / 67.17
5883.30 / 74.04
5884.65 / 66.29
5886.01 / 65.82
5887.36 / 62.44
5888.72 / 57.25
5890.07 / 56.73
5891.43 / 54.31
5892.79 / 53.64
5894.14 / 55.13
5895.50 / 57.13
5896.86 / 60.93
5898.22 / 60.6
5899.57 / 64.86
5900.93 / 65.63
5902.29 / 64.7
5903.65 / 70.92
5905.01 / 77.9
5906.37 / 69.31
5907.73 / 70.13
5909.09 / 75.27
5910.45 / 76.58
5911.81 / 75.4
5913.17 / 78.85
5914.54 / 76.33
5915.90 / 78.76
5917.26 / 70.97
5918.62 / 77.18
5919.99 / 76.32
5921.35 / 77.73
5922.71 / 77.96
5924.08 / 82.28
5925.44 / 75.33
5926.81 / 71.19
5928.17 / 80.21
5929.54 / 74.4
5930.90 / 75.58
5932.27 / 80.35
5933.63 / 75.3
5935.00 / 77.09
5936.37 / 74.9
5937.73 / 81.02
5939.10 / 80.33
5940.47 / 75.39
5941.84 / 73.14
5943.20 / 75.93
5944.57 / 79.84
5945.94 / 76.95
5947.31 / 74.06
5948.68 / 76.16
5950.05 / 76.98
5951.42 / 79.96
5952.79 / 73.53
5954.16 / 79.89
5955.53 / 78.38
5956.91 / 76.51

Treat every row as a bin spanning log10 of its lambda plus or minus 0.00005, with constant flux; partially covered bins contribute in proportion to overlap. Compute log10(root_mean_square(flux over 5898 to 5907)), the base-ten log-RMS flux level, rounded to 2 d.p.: 1.83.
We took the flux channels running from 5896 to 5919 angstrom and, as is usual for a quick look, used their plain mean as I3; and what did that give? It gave 71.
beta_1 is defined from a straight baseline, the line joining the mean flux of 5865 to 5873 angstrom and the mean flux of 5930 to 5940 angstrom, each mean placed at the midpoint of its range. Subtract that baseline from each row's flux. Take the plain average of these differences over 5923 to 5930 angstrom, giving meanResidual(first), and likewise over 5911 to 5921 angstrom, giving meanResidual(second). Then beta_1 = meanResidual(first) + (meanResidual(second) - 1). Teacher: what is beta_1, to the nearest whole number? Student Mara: -4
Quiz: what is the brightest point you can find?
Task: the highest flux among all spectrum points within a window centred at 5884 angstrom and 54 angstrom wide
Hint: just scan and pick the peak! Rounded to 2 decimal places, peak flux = 83.07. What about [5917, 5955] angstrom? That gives 82.28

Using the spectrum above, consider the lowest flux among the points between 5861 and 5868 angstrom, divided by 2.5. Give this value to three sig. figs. 30.1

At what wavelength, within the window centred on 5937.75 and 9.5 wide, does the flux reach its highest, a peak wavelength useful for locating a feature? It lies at 5937.73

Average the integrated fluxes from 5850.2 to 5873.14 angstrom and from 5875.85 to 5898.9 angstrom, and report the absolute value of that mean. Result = 1626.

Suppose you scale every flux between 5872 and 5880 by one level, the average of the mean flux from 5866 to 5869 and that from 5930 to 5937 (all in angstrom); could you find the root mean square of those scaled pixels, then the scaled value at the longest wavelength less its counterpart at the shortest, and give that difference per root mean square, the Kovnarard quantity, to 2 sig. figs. -0.035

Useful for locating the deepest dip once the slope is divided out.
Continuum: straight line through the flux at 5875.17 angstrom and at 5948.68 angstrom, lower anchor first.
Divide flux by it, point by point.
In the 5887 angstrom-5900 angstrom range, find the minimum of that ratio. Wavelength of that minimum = 5892.79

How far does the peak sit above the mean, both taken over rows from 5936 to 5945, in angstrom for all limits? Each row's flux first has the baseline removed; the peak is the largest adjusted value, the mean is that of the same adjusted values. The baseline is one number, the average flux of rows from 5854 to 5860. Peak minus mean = 3.8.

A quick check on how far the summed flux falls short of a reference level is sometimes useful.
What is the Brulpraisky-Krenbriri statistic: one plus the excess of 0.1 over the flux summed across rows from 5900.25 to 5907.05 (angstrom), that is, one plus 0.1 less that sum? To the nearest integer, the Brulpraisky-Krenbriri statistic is -347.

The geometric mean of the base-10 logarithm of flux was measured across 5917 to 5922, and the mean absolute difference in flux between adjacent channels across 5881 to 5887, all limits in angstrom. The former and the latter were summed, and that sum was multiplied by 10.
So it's 69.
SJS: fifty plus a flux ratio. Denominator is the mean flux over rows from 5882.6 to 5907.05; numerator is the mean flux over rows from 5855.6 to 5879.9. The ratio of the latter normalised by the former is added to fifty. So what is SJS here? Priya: 51.2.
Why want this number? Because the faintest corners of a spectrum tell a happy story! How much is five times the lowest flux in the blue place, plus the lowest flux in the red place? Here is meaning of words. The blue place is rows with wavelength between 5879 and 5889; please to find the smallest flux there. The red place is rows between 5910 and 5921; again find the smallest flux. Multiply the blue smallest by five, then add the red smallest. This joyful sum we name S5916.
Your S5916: 357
